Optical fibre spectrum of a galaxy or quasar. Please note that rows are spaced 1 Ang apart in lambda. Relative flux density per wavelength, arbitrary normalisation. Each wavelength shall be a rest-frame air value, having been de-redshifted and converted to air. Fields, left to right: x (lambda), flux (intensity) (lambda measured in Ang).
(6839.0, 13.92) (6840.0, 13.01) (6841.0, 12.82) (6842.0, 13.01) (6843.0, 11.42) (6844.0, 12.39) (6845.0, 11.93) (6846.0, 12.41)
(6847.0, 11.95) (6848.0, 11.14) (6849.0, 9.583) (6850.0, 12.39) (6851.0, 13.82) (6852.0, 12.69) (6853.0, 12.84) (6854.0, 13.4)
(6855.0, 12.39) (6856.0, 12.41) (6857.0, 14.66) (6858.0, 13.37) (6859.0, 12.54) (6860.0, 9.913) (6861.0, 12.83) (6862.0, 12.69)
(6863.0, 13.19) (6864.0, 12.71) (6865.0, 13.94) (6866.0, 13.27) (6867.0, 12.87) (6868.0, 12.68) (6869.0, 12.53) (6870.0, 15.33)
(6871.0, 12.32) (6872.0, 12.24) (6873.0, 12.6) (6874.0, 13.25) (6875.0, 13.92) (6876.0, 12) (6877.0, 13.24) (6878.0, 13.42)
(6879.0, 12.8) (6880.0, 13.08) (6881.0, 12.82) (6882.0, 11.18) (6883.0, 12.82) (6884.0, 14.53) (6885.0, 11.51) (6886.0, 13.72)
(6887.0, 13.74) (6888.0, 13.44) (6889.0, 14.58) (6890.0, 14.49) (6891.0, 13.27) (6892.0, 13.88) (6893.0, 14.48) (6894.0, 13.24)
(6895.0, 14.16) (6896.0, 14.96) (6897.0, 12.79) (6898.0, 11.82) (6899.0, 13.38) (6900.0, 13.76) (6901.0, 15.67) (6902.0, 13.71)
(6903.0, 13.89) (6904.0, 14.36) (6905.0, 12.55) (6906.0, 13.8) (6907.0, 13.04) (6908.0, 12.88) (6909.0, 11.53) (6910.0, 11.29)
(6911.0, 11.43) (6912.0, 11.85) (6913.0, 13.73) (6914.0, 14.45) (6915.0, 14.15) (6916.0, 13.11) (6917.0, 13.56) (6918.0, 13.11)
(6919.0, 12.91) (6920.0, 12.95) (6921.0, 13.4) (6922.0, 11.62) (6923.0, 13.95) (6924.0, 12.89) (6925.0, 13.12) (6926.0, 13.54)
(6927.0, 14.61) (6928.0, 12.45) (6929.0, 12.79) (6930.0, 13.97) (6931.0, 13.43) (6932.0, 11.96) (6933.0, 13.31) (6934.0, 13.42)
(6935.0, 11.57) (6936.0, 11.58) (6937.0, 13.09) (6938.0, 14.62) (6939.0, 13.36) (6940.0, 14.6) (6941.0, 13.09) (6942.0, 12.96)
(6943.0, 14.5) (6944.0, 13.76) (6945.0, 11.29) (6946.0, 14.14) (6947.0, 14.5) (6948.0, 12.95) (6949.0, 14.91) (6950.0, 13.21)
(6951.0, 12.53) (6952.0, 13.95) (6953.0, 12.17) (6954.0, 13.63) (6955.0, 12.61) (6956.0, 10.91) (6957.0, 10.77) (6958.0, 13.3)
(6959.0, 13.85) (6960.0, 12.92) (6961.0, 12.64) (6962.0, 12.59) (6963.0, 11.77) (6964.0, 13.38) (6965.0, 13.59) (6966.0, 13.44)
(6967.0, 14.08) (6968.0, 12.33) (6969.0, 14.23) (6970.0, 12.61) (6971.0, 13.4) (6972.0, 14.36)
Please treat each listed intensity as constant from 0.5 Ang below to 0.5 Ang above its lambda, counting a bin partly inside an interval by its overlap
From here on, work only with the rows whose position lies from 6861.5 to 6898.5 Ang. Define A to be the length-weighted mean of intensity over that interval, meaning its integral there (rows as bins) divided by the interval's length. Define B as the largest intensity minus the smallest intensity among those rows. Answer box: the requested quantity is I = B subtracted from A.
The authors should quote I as 9.1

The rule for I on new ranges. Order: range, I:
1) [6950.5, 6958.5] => 9.3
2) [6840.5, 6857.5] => 7.3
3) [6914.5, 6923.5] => 10.7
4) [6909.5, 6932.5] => 9.7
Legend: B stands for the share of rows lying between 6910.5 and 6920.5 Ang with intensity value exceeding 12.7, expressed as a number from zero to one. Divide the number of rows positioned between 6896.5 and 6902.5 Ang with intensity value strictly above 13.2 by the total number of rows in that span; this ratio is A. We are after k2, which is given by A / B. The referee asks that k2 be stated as 0.83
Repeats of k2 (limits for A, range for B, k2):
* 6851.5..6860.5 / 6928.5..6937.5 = 0.50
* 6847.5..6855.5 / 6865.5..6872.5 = 0.58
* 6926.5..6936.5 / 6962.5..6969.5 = 0.70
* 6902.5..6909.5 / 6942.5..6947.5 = 0.54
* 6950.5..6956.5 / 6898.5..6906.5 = 0.38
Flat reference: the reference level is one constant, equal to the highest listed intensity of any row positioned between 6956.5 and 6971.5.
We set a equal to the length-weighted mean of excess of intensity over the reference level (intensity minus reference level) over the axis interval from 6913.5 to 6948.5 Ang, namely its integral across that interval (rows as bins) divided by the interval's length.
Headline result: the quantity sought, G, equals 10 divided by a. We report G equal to -10.5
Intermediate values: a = -0.95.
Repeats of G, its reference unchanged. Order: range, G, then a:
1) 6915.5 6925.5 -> -8.6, -1.17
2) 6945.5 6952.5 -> -20.5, -0.49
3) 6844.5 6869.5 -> -6.0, -1.66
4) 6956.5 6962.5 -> -6.4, -1.55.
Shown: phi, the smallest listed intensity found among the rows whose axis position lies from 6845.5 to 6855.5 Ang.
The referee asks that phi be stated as 9.583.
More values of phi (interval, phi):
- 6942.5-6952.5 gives 11.29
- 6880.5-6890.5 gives 11.18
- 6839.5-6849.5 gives 9.583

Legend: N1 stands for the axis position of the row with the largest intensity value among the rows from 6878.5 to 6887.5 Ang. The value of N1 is 6884.0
